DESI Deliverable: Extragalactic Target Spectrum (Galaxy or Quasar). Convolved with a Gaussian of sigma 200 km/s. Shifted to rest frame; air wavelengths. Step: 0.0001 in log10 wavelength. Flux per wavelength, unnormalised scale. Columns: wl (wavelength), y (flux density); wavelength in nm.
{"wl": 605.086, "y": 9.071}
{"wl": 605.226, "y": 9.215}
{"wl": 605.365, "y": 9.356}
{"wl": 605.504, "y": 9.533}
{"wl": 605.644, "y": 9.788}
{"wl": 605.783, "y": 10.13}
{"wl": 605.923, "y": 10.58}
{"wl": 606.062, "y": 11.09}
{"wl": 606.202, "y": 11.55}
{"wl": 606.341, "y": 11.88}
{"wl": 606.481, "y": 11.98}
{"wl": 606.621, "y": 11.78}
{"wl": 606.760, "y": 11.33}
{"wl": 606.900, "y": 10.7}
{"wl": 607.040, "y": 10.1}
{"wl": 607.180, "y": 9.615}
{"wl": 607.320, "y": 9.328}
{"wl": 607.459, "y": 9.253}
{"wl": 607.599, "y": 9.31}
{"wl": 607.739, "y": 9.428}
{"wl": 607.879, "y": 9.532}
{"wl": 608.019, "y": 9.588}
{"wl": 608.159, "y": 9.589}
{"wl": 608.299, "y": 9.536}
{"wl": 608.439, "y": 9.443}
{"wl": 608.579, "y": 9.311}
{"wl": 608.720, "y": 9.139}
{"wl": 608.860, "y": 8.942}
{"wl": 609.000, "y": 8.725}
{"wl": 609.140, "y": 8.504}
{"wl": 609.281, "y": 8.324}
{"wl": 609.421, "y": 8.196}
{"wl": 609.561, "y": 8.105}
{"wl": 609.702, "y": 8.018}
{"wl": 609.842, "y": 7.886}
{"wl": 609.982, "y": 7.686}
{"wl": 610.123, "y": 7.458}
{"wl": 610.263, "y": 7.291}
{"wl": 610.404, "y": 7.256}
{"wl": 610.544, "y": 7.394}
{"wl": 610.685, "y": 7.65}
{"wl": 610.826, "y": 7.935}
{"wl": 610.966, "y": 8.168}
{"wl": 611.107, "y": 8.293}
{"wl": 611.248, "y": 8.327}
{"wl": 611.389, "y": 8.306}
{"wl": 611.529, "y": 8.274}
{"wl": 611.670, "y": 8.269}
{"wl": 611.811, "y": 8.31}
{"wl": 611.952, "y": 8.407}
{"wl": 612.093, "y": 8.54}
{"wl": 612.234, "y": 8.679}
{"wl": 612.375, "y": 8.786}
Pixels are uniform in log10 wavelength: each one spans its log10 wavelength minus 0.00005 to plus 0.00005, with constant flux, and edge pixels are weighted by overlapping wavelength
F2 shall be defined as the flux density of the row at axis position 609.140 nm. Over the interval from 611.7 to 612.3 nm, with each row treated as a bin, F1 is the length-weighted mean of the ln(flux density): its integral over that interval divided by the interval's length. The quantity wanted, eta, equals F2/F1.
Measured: 3.98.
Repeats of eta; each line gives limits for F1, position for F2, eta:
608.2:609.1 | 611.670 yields 3.73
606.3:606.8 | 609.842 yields 3.20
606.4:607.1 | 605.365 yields 3.88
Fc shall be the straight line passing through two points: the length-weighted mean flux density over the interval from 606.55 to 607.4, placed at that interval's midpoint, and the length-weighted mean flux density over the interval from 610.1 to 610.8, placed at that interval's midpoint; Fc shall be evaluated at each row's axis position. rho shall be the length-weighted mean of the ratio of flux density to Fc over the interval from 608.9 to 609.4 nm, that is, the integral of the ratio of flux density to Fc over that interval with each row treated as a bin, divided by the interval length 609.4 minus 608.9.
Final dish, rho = 0.99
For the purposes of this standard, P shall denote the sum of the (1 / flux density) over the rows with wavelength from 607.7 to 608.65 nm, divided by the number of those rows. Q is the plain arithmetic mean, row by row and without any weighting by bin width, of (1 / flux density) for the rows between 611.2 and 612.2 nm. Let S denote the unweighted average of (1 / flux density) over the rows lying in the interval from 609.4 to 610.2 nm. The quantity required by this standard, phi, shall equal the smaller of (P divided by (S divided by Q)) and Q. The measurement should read 0.100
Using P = 0.11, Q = 0.120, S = 0.127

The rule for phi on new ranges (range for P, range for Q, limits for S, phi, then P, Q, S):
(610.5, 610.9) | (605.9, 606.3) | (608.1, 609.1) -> 0.090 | 0.13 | 0.090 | 0.108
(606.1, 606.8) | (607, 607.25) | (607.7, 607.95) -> 0.082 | 0.09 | 0.102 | 0.105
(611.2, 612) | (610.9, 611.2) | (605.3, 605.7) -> 0.122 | 0.12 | 0.122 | 0.105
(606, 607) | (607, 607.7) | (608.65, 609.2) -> 0.081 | 0.09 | 0.105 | 0.113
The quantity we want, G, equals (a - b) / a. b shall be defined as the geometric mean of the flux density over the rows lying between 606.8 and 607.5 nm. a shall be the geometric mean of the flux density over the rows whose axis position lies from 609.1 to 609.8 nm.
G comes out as -0.19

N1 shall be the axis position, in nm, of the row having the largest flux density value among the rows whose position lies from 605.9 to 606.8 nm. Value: 606.481 nm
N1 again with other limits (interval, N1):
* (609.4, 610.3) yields 609.421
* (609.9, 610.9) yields 610.826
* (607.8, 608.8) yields 608.159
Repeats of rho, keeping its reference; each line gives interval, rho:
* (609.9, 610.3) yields 0.97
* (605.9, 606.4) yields 1.01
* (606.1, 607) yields 1.06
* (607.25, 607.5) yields 0.92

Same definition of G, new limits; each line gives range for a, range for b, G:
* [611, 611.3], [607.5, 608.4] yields -0.14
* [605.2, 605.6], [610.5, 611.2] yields 0.16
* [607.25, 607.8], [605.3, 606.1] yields -0.08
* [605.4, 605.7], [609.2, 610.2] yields 0.18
